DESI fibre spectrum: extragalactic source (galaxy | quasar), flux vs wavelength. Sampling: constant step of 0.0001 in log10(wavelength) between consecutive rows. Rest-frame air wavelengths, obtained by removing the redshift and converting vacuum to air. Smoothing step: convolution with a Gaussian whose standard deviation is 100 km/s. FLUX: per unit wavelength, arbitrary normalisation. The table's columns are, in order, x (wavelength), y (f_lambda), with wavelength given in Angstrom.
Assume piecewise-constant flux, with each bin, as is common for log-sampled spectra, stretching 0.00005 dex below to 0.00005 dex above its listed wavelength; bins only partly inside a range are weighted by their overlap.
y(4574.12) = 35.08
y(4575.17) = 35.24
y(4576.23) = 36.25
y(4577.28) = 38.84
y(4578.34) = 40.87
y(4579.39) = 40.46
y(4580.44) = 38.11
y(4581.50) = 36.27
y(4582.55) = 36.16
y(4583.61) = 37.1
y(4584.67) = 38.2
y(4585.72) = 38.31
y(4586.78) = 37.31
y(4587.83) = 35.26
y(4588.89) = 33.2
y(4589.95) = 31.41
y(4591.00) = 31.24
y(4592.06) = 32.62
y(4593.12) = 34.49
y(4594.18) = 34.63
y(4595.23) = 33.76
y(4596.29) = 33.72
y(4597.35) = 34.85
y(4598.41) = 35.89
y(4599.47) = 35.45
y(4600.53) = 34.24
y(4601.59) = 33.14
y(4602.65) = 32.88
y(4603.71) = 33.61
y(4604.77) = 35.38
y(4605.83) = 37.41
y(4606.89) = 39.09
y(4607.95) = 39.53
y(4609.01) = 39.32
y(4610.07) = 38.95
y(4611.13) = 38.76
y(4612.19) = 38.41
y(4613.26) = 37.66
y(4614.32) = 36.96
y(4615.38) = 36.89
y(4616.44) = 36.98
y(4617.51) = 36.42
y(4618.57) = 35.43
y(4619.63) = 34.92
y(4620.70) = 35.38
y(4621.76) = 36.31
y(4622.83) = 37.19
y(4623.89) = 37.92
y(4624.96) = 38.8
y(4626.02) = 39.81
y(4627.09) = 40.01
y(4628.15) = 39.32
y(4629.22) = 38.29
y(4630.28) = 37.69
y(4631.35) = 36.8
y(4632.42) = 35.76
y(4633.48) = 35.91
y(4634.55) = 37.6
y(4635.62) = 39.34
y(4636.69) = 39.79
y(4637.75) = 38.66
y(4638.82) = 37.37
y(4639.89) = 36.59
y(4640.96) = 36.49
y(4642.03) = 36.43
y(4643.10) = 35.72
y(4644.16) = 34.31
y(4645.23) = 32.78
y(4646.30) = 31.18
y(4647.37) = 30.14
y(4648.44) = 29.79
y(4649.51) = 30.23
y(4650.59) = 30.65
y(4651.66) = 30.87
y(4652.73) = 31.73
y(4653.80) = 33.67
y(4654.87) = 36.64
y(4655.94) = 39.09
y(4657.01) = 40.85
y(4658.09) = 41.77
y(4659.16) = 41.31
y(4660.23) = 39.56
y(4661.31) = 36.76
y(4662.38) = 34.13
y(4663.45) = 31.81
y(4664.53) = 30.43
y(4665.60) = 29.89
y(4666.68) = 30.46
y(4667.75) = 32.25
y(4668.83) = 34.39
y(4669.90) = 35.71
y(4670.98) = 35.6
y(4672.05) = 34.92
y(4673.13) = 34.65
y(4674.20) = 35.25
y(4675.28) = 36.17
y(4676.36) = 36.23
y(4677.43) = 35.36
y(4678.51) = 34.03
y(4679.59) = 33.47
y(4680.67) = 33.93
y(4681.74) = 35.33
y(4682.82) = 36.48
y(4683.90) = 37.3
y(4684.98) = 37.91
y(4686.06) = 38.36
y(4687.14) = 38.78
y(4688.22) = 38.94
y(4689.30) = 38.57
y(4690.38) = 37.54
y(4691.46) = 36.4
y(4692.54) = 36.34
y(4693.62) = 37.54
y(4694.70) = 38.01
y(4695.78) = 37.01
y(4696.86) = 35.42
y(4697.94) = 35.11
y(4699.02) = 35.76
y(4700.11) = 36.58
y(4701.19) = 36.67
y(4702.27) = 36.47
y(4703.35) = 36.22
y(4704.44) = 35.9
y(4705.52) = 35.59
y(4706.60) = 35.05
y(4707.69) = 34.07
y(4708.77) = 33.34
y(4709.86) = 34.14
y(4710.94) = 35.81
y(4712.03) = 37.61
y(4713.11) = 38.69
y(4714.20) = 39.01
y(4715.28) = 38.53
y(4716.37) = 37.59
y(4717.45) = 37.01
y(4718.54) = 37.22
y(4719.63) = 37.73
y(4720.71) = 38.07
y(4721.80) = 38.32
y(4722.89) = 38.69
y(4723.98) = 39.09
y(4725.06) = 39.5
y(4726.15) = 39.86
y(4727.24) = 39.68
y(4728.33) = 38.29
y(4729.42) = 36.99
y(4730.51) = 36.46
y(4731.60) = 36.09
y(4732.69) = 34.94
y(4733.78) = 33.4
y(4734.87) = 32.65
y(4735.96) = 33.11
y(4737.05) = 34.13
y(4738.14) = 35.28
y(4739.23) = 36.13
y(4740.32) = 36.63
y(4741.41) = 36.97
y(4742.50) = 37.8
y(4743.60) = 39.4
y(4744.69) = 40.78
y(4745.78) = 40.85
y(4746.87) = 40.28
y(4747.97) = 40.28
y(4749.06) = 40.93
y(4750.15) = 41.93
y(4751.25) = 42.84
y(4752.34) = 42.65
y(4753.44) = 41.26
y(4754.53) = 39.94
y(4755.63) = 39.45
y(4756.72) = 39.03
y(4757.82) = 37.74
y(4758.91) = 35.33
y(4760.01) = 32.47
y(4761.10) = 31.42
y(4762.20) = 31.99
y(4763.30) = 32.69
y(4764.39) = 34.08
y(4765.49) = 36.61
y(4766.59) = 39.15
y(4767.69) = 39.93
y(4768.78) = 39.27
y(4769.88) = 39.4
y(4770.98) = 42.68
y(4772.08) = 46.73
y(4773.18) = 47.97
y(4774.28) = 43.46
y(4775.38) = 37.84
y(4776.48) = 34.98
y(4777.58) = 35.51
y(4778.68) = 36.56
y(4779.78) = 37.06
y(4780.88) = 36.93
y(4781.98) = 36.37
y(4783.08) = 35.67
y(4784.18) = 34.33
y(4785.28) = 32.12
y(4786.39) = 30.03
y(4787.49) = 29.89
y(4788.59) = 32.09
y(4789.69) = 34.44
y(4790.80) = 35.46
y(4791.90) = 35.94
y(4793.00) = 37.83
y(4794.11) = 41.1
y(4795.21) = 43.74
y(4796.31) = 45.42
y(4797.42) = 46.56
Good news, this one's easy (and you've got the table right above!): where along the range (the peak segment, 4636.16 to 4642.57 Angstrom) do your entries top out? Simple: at 4636.69 Angstrom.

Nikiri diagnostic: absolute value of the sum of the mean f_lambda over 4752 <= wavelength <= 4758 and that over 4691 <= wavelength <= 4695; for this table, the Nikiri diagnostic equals 77.1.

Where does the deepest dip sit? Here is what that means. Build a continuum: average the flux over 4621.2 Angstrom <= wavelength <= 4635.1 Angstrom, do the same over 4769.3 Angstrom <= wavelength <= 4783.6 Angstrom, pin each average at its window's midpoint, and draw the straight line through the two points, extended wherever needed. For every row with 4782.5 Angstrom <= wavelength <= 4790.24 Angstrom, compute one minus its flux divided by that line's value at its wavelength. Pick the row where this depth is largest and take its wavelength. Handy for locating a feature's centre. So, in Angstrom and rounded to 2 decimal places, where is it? 4787.49 Angstrom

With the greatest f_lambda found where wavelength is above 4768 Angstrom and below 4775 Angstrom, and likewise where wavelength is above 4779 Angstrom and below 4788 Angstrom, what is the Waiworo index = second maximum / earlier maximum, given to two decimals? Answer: 0.77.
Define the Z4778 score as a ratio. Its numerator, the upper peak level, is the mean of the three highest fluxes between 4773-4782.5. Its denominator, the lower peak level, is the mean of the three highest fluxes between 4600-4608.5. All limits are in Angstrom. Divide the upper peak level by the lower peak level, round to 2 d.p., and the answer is 1.11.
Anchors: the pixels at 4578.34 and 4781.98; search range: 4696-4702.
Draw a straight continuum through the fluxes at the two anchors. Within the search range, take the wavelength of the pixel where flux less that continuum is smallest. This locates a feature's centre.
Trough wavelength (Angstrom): 4697.94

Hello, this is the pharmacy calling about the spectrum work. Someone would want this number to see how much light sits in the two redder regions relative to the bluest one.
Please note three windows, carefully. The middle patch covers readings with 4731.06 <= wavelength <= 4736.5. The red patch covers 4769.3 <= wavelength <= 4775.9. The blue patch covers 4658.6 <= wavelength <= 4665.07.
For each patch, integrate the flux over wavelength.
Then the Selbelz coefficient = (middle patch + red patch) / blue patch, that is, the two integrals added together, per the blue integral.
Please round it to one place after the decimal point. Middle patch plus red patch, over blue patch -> 2.0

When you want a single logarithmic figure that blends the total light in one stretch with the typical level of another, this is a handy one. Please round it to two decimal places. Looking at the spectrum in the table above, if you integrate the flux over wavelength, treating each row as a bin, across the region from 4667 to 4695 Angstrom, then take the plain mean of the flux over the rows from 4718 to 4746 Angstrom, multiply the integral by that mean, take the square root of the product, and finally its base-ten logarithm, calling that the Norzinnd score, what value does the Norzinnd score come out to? 2.29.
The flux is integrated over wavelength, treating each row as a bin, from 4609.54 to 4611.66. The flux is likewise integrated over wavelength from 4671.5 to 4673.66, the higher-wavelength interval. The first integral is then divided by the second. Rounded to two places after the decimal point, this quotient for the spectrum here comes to 1.10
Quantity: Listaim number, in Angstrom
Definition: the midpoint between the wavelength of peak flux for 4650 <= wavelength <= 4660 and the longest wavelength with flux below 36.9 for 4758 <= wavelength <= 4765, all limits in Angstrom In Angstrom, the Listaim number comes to 4711.2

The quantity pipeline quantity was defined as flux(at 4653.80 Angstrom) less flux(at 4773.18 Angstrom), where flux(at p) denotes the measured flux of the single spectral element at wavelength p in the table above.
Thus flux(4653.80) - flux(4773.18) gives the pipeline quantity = -14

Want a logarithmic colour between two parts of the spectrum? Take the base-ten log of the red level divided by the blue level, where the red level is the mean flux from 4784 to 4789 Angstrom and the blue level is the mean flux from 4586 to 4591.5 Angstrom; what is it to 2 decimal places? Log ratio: -0.03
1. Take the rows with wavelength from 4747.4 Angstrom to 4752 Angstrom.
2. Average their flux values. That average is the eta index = 41.5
